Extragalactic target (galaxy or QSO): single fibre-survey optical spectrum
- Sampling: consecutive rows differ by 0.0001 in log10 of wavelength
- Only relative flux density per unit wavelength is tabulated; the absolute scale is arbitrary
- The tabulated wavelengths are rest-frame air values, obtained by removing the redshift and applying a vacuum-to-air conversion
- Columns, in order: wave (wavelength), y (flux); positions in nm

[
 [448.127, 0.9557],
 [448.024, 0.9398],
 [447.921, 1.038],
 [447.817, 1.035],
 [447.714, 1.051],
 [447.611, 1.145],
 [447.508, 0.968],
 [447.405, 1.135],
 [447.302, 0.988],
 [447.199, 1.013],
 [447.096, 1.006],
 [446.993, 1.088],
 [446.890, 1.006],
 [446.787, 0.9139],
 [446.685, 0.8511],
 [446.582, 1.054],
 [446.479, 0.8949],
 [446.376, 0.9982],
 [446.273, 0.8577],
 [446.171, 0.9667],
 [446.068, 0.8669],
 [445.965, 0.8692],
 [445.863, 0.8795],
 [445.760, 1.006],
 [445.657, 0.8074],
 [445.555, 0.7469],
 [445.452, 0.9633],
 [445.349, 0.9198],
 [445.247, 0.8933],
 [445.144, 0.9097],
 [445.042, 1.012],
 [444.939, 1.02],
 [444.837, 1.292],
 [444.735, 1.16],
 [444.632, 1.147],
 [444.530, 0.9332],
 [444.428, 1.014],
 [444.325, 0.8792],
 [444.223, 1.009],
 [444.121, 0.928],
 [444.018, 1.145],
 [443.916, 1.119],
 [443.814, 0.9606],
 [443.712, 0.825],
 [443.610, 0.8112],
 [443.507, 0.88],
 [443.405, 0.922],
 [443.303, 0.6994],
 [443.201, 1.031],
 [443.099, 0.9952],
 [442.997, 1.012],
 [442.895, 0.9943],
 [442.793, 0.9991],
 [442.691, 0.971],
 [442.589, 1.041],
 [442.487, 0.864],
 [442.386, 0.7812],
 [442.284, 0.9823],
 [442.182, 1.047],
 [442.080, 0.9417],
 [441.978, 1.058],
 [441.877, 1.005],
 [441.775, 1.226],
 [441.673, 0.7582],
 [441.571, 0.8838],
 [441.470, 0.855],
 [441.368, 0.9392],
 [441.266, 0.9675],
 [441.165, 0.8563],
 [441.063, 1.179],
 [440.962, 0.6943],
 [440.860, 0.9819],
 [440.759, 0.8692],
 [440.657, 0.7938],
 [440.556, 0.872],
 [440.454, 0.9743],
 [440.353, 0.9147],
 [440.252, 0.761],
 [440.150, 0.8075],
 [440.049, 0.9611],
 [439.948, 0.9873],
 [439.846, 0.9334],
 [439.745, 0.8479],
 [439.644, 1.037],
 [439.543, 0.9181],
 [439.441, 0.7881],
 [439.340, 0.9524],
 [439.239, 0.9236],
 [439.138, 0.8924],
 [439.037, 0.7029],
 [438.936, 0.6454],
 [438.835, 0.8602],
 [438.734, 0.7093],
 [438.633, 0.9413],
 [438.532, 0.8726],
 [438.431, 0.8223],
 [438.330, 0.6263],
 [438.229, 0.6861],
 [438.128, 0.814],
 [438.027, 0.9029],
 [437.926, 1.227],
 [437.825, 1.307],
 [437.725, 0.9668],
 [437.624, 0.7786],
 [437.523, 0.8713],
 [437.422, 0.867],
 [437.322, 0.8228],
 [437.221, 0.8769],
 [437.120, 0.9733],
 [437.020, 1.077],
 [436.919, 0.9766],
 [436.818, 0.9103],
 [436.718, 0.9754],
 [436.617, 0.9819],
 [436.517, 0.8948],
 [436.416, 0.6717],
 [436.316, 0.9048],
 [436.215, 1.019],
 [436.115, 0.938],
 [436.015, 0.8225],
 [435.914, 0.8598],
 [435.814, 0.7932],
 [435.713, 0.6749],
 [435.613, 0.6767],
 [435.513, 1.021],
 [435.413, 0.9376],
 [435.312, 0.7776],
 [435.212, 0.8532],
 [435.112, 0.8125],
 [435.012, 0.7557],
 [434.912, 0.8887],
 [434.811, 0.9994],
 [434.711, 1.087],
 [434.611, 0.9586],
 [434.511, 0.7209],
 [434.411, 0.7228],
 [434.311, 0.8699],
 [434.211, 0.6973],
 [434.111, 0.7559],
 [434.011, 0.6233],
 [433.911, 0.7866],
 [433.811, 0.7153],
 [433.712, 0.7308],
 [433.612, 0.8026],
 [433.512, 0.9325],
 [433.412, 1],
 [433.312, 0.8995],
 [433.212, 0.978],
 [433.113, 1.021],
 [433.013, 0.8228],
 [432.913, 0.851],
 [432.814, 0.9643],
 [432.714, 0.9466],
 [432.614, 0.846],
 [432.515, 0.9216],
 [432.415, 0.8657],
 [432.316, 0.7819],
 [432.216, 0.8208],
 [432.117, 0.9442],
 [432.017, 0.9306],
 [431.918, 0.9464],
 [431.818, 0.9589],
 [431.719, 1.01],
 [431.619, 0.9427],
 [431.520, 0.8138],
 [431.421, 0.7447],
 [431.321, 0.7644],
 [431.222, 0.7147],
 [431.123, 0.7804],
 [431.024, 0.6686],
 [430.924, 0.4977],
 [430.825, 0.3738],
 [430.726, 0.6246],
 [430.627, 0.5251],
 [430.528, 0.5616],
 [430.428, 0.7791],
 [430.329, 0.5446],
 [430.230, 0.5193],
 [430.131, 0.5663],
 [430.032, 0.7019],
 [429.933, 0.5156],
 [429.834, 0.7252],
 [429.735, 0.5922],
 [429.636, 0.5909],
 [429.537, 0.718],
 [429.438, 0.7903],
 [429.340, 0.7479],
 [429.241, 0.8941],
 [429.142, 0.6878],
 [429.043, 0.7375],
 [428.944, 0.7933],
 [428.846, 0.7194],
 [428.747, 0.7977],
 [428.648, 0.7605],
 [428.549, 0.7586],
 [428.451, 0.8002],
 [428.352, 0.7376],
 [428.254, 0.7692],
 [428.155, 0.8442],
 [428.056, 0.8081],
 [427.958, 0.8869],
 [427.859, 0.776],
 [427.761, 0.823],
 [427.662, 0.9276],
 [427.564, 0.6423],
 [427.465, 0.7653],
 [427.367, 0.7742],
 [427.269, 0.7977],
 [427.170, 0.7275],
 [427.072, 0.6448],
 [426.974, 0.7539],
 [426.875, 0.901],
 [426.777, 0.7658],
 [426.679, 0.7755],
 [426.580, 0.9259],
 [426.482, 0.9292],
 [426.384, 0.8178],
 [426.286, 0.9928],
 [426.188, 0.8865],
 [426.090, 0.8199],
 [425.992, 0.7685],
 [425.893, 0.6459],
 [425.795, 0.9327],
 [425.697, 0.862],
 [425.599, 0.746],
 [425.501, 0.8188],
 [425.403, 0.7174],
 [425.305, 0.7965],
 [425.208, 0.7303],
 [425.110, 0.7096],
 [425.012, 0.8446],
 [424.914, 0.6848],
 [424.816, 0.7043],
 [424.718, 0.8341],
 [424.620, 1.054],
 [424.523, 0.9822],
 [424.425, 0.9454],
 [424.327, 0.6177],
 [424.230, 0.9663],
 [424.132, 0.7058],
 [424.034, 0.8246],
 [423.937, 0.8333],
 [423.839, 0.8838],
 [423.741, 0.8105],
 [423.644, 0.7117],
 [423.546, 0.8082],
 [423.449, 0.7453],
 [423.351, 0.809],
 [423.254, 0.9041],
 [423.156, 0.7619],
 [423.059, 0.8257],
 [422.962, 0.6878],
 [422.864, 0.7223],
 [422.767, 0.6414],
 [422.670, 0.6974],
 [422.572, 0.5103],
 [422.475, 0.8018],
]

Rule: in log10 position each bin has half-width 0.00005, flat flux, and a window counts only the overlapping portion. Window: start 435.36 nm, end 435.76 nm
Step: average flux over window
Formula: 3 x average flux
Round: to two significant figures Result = 2.5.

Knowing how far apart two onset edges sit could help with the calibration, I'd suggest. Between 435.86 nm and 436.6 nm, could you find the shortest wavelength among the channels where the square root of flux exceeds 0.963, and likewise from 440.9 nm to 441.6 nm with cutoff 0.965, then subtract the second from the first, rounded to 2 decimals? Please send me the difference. -4.95 nm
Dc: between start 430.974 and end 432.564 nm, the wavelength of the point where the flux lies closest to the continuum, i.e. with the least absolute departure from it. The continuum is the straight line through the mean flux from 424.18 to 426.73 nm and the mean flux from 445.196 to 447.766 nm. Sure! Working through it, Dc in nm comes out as 432.415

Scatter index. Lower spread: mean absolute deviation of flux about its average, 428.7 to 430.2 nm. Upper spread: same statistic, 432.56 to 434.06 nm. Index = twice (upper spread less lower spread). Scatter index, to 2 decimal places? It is 0.04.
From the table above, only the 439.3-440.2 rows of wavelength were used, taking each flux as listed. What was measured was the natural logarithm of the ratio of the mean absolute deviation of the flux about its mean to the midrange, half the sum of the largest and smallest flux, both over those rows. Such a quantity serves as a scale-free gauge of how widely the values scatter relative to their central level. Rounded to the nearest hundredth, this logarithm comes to -2.61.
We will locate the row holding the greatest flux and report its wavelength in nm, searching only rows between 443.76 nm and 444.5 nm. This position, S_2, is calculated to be 444.018 nm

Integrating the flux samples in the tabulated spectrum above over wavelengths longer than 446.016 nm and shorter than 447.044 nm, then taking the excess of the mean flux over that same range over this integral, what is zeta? -0.027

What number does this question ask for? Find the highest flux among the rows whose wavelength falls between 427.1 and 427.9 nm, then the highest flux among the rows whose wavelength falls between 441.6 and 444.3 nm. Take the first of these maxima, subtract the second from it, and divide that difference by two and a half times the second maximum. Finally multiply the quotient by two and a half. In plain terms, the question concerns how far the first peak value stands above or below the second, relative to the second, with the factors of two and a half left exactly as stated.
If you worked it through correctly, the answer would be -0.24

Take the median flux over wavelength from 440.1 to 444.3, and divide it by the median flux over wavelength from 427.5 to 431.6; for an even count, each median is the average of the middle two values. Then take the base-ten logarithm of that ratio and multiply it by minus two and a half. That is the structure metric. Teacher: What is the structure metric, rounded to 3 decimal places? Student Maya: -0.265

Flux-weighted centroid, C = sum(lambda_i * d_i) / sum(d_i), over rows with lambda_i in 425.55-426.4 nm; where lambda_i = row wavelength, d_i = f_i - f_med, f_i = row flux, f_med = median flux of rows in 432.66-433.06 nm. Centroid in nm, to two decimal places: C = 425.87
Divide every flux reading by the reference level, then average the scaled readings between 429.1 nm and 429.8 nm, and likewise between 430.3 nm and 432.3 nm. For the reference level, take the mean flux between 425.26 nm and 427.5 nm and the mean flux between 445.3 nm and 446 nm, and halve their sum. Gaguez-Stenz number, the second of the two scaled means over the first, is 1.04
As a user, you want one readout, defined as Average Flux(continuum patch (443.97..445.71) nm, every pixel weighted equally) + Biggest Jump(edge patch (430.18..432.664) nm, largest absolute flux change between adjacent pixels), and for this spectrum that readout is 1.24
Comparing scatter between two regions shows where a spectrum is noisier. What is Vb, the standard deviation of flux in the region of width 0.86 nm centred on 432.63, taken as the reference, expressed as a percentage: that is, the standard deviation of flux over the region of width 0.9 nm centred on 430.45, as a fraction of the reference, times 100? 187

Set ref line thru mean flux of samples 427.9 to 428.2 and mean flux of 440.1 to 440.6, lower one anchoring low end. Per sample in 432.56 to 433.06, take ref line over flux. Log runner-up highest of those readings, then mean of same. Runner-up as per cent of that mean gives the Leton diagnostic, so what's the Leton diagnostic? 104.3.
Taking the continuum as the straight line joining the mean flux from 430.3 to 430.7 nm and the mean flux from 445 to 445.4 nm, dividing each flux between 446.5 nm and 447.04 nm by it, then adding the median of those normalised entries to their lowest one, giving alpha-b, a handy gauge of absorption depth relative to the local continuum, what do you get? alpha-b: 1.92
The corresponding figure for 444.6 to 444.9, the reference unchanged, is 2.50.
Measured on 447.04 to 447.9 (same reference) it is 2.02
